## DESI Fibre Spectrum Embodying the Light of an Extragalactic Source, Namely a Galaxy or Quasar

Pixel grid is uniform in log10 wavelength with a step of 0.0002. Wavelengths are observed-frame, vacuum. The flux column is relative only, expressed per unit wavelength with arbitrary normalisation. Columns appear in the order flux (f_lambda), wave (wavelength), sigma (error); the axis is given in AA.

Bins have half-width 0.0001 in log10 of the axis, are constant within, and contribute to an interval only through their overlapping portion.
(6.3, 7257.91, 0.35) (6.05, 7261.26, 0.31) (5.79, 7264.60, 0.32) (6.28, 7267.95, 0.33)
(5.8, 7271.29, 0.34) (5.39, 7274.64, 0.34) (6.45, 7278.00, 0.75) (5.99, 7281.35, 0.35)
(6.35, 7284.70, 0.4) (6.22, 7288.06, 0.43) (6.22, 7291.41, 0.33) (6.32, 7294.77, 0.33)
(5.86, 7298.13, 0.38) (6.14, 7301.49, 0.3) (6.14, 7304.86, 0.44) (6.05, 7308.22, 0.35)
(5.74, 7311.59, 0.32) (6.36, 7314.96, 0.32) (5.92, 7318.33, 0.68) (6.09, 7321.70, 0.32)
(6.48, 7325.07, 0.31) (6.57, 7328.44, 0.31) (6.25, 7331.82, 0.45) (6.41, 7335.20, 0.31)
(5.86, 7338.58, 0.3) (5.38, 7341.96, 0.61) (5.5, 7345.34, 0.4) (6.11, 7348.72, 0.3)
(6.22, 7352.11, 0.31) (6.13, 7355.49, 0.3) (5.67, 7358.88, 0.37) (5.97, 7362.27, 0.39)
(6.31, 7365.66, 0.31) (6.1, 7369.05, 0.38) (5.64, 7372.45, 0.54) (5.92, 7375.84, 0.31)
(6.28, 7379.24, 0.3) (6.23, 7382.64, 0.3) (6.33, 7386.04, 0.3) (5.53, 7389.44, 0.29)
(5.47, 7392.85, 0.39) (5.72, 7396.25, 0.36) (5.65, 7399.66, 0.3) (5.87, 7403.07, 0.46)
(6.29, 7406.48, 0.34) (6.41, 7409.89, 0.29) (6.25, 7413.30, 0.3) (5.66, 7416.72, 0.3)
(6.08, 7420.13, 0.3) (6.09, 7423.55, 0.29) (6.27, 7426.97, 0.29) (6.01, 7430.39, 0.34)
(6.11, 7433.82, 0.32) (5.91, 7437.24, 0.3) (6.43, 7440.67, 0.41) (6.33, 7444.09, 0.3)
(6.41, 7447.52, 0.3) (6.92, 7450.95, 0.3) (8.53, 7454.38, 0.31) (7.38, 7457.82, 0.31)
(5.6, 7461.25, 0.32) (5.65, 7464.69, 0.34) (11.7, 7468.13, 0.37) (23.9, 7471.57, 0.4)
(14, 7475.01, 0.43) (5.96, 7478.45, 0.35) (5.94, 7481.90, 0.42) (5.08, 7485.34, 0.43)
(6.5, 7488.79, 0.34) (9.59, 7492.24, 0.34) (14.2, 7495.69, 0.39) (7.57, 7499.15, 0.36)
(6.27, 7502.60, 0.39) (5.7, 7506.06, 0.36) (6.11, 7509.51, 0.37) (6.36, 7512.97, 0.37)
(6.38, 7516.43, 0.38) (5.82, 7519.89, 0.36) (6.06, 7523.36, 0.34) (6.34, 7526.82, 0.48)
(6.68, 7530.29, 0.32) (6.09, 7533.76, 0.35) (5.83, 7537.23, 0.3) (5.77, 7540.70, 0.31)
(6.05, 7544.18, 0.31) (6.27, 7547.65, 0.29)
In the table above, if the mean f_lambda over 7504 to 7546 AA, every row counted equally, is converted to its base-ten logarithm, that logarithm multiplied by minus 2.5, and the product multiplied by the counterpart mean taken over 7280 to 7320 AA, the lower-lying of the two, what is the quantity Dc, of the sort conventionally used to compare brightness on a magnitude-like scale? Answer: -12.0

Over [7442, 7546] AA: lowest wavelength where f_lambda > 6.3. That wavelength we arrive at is 7444.09 AA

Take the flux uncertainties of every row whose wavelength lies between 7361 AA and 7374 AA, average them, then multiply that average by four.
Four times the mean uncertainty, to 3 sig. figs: 1.62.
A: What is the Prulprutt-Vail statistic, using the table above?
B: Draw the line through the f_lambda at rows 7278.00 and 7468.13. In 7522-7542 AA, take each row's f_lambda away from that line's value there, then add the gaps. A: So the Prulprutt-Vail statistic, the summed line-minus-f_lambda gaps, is 44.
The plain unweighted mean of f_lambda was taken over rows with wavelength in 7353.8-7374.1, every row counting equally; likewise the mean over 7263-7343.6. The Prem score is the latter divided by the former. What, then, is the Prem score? 1.02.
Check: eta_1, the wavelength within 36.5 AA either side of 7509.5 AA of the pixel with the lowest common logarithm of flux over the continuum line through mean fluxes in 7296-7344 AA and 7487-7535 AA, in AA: 7485.34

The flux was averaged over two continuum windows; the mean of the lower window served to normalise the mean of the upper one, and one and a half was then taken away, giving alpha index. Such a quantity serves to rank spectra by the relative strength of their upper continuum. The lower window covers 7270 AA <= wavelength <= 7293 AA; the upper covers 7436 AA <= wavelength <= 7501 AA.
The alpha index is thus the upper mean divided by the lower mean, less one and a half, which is -0.1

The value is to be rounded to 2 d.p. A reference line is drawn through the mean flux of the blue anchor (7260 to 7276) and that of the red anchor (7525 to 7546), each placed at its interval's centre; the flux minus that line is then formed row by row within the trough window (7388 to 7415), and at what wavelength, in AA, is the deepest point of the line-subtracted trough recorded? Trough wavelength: 7392.85 AA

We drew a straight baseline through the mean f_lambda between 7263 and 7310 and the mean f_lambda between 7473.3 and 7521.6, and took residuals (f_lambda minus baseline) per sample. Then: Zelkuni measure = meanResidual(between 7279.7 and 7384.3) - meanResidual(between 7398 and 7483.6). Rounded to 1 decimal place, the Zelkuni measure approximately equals -0.7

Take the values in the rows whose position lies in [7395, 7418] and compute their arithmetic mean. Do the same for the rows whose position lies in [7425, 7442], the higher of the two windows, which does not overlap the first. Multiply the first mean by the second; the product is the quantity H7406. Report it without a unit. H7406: 37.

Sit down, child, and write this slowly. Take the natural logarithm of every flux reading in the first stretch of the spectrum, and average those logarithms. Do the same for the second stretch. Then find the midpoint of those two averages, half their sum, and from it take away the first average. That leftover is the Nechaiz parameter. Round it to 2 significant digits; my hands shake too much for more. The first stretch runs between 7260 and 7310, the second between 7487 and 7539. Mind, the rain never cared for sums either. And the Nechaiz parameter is 0.058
